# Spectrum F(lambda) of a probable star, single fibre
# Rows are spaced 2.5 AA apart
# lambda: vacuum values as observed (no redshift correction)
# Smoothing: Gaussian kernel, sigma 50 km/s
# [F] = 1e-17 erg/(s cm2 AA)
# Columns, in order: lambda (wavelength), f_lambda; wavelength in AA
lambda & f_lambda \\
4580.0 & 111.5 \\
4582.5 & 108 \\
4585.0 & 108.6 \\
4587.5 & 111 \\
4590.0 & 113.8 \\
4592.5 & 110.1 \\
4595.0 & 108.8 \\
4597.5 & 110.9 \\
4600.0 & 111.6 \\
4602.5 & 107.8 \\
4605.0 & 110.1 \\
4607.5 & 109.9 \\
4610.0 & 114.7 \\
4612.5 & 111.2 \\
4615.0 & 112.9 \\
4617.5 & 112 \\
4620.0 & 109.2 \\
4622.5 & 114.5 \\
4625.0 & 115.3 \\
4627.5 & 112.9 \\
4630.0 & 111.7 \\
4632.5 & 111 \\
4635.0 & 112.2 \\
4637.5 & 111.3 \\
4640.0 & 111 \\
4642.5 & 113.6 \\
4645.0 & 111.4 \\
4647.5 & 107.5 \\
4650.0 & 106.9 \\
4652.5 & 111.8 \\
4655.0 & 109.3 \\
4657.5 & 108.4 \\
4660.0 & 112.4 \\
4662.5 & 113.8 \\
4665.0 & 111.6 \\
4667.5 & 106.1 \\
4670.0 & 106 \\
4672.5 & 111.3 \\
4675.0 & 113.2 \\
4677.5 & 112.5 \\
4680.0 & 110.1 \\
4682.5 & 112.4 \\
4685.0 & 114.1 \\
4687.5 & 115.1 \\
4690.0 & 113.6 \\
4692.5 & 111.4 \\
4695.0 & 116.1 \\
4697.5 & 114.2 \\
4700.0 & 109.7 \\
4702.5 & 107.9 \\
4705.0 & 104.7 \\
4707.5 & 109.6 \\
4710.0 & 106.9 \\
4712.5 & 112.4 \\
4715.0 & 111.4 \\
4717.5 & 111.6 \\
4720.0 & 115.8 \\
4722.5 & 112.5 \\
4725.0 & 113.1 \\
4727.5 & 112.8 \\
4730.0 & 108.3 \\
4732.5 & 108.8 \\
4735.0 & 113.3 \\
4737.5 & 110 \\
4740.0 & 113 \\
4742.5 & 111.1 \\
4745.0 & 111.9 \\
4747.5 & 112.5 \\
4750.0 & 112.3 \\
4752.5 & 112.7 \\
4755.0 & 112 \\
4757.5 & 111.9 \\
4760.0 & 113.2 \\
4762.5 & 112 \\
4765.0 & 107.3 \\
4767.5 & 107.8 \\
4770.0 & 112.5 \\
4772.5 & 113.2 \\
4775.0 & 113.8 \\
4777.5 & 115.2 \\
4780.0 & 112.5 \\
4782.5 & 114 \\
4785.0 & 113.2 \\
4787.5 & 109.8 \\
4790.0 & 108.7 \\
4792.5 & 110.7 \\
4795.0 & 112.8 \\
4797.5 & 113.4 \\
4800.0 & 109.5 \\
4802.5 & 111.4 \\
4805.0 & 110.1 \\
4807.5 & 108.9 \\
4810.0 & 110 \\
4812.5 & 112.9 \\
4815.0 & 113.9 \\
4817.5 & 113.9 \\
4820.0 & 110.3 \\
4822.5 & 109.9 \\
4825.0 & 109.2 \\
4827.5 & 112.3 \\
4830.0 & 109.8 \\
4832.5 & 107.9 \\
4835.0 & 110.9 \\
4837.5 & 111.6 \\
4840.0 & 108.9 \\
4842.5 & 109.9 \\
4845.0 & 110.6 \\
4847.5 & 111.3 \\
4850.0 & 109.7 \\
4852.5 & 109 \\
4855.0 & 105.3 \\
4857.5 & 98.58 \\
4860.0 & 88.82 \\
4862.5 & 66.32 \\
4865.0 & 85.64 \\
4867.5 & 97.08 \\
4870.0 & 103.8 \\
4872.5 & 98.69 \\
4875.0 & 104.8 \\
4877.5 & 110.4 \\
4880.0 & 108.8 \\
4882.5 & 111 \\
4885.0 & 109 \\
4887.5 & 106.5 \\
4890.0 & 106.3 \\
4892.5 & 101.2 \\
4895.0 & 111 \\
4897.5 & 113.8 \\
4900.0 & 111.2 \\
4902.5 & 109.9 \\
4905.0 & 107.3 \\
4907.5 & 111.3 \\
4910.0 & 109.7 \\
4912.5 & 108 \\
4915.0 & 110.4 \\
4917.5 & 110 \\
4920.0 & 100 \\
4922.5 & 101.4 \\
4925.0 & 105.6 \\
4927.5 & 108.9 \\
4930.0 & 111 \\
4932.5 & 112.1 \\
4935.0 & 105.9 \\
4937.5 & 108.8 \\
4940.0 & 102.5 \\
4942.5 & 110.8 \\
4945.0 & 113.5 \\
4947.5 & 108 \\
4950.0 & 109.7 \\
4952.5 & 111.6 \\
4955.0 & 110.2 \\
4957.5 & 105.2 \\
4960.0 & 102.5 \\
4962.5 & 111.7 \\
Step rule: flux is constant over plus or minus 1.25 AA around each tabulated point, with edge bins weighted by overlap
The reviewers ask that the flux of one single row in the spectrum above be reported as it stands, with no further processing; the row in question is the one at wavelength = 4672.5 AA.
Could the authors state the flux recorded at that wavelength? 111.3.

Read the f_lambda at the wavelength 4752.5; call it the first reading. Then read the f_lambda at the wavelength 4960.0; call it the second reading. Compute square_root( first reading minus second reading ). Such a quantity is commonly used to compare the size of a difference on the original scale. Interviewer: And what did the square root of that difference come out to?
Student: 3.2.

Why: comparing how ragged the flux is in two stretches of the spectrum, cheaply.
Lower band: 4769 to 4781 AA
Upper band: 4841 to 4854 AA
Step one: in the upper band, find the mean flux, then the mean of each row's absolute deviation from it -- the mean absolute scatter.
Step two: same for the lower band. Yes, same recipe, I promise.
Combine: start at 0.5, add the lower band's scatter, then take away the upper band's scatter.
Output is 0.7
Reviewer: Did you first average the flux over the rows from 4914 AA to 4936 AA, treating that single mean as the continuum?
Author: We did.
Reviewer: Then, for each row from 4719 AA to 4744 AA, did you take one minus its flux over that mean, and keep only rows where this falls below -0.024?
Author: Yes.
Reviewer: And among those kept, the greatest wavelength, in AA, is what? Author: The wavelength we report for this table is 4742.5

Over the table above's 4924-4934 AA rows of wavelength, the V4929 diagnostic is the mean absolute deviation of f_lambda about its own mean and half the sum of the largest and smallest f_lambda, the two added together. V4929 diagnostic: 111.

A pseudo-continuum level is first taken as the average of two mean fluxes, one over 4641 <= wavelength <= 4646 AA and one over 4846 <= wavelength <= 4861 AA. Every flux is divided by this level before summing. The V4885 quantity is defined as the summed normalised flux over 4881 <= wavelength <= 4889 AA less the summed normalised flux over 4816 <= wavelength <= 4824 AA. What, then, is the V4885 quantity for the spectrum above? -0.07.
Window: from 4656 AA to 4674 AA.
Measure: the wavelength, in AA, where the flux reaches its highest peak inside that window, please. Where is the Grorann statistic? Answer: 4662.5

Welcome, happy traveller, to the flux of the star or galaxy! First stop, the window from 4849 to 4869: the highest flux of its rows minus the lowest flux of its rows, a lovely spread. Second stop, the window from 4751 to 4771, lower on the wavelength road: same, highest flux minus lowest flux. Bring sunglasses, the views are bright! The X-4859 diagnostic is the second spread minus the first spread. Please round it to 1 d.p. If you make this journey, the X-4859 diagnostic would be -37.5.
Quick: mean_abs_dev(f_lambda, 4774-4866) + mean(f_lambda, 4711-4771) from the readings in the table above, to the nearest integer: 117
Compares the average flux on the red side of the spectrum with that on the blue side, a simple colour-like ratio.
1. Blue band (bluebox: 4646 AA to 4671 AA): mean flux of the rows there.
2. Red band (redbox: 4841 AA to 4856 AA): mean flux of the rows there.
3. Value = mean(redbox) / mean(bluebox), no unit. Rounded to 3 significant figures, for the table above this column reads 0.999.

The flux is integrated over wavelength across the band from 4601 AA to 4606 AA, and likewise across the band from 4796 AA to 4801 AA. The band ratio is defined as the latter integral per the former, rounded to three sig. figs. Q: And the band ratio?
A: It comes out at 1.02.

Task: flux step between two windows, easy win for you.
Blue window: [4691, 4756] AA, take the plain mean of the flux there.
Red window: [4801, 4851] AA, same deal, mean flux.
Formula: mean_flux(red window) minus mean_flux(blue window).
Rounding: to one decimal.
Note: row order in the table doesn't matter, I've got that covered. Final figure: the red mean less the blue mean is -0.7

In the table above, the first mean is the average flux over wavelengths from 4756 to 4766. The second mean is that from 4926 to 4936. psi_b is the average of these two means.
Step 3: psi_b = 110.3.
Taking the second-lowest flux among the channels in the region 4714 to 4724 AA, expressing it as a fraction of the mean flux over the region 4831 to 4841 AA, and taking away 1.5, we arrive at -0.484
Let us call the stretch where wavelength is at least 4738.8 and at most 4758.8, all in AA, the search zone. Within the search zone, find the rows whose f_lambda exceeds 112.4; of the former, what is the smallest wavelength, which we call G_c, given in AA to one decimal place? 4740.0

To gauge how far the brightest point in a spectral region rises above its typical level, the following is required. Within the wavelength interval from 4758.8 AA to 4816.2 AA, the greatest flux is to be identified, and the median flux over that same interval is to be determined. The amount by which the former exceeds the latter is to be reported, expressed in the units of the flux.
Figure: 2.7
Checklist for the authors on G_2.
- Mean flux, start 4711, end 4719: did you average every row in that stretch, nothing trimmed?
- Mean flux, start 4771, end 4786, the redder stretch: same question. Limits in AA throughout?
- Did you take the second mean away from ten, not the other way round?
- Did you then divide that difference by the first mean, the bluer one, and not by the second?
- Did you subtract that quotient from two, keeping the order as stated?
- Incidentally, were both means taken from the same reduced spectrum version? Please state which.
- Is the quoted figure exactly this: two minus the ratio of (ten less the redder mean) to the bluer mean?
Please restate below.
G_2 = 2.93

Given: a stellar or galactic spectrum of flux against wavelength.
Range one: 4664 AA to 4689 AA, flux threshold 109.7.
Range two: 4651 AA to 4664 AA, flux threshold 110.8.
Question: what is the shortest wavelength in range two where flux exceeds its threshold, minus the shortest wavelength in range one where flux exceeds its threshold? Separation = -12.5 AA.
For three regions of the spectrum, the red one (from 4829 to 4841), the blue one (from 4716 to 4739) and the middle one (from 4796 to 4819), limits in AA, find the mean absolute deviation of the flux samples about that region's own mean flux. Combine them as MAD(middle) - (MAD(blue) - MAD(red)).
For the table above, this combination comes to 1.0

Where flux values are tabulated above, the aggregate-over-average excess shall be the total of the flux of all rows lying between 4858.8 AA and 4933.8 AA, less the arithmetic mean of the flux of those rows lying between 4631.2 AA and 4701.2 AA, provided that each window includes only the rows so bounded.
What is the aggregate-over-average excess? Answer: 3029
